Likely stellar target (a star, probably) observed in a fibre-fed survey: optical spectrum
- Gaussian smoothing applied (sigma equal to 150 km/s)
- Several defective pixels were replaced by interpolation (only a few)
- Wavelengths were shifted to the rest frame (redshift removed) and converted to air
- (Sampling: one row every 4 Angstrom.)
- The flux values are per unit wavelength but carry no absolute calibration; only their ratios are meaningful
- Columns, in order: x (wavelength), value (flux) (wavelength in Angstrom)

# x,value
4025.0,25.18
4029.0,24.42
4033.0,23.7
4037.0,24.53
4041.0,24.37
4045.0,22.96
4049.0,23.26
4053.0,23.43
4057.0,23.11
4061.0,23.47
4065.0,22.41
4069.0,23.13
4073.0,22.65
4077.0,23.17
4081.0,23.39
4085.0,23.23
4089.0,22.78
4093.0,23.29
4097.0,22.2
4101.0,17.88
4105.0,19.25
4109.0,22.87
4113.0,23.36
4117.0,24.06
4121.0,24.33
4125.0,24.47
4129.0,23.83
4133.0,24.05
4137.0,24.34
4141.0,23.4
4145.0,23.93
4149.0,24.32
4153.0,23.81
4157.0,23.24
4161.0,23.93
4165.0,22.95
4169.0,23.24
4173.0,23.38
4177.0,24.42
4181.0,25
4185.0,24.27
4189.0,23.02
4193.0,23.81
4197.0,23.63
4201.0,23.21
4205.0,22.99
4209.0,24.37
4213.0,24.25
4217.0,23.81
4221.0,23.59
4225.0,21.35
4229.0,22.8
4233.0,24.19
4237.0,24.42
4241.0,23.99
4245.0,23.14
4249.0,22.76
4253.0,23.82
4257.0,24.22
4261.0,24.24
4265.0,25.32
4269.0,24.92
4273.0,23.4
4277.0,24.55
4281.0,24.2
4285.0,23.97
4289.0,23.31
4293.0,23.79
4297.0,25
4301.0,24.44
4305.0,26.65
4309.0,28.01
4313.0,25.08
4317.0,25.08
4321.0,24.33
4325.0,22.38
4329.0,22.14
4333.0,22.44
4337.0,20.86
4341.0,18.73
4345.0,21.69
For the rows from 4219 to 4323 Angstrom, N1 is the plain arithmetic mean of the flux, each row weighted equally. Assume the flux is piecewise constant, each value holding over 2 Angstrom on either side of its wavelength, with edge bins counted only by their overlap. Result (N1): 24.3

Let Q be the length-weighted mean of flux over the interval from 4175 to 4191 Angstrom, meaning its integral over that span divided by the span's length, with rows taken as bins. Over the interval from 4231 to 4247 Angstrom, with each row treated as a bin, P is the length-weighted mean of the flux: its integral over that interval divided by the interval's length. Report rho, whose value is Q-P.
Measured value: 0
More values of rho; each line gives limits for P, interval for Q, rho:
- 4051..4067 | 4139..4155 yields 1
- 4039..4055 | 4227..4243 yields 0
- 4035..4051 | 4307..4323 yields 2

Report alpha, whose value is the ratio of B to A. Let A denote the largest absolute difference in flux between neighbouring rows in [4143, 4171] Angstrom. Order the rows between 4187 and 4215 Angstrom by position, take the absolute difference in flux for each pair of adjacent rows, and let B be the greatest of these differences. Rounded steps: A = 1.0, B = 1.38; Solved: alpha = 1.4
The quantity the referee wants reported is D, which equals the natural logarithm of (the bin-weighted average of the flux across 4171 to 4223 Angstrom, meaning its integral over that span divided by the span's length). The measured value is 3.17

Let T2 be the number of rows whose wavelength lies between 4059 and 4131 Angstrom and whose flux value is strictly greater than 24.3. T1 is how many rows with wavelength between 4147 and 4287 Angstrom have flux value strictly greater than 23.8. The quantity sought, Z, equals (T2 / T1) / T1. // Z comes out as 0.00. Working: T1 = 21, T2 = 2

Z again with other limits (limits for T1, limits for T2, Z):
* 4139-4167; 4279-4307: 0.19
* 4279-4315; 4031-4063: 0.04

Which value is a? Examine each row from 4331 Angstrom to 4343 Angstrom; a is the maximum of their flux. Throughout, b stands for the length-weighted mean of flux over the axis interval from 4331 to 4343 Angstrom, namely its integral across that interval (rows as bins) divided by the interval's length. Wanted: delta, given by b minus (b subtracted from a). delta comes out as 18.9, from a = 22.44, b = 20.7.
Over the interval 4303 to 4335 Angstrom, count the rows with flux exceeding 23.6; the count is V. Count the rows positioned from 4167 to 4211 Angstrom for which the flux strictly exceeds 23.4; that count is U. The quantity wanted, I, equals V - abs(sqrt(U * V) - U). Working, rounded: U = 6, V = 5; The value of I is 4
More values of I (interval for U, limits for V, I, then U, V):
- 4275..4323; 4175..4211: 3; 11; 6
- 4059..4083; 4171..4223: 6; 1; 8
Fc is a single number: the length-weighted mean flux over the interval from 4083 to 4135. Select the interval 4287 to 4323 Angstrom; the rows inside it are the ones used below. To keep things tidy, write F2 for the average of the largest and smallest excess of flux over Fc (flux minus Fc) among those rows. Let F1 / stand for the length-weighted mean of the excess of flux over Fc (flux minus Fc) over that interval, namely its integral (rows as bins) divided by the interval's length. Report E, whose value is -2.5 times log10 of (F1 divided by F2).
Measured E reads 0.24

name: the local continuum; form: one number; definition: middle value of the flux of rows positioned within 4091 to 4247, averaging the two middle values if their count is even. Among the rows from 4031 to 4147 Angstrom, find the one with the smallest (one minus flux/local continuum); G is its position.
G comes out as 4037.0 Angstrom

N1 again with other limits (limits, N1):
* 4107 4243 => 23.7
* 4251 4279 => 24.4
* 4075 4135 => 22.8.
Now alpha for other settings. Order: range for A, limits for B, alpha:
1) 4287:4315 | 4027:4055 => 0.5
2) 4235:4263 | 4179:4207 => 1.2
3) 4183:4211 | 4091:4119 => 3.1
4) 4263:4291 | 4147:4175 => 0.6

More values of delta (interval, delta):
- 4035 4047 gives 23.4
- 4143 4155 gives 23.7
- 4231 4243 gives 24.0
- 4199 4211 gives 22.7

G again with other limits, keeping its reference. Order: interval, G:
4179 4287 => 4265.0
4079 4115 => 4081.0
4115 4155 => 4125.0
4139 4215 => 4181.0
